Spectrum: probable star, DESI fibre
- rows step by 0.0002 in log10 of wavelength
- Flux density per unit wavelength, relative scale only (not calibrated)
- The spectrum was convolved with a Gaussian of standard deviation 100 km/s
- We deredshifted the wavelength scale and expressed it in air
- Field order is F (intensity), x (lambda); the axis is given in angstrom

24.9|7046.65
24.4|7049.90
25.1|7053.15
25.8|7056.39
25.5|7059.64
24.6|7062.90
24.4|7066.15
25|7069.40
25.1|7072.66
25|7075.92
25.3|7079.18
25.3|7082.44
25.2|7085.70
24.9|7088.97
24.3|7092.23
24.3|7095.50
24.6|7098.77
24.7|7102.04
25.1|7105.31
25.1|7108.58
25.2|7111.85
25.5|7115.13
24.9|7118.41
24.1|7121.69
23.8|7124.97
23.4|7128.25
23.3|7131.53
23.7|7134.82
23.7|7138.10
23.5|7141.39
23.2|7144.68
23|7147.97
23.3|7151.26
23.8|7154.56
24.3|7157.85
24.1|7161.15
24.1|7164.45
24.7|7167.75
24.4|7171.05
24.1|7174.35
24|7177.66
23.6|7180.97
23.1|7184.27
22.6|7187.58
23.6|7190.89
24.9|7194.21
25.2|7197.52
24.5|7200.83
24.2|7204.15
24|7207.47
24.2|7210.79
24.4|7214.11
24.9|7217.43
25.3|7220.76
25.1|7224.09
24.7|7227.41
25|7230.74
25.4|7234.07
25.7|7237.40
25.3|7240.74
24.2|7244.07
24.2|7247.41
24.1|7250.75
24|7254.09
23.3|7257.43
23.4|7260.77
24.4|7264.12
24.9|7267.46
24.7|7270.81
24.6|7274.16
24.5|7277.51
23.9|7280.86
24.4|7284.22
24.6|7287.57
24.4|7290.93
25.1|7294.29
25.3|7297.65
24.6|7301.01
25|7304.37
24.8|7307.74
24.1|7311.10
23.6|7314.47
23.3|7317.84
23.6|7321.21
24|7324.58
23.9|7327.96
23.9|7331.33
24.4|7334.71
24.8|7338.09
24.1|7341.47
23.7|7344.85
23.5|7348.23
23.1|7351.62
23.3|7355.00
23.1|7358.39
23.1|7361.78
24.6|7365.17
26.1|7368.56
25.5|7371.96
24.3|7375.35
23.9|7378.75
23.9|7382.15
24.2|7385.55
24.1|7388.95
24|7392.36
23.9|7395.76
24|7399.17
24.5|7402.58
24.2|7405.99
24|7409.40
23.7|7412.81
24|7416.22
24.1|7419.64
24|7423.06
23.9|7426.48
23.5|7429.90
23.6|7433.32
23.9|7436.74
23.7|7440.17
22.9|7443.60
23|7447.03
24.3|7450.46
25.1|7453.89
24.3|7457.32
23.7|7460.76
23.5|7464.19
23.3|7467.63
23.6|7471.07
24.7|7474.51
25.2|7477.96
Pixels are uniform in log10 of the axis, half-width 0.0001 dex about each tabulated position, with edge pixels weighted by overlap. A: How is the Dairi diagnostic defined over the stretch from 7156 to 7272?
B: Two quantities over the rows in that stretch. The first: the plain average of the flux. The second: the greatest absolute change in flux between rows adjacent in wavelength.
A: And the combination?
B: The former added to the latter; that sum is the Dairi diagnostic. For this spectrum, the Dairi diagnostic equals 25.7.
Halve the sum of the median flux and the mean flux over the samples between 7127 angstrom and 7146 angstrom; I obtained 23.46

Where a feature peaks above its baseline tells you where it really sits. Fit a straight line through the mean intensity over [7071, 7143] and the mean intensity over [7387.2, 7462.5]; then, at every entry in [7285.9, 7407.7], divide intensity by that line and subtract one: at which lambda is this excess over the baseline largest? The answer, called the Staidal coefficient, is 7368.56 angstrom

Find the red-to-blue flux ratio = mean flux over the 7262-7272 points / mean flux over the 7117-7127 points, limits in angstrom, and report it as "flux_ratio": 1.02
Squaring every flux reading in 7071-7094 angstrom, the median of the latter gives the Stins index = 630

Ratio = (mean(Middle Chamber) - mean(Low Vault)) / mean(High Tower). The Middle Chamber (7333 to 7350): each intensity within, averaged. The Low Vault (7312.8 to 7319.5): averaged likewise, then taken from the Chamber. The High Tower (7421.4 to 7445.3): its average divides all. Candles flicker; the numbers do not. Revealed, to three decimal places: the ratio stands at 0.027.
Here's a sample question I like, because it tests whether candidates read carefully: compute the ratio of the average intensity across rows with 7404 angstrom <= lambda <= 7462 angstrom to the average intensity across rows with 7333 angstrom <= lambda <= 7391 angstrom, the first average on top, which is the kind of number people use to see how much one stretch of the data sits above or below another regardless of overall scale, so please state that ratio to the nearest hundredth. 0.99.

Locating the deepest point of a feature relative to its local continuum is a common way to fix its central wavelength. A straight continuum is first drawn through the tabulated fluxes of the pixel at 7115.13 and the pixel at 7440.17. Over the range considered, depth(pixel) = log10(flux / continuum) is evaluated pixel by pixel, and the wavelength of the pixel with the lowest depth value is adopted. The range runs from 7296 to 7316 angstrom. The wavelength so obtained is 7314.47 angstrom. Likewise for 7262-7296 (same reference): 7280.86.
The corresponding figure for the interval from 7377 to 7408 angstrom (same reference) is 7378.75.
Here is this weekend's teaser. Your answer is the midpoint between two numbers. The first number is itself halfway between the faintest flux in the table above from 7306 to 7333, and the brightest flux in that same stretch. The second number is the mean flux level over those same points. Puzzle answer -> 24.0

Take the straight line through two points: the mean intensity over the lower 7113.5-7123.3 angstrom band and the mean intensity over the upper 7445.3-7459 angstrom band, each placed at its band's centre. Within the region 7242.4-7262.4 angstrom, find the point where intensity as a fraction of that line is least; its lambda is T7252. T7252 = 7257.43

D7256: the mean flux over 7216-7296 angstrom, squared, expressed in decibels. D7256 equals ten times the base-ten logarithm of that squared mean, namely 27.8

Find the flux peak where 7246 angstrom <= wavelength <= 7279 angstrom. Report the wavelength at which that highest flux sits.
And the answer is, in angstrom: 7267.46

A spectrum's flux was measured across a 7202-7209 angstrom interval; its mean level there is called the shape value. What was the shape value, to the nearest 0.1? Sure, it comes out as 24.1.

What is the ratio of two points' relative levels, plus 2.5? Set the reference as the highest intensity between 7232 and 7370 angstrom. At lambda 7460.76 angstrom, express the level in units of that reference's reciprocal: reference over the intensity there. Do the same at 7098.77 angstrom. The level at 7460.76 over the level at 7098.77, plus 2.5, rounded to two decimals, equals 3.54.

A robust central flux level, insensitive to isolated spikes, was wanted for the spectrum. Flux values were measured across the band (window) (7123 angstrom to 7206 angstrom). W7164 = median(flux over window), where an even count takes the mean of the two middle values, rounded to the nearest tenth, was 23.8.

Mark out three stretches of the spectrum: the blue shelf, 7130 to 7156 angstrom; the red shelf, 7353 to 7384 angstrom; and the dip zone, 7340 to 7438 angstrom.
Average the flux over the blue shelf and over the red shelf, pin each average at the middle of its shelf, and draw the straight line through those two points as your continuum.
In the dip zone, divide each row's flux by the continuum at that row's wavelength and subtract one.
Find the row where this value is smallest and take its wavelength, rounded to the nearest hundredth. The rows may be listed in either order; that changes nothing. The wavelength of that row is 7361.78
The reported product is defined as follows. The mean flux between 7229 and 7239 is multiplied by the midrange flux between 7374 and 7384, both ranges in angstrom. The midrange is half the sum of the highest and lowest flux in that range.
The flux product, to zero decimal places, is 611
